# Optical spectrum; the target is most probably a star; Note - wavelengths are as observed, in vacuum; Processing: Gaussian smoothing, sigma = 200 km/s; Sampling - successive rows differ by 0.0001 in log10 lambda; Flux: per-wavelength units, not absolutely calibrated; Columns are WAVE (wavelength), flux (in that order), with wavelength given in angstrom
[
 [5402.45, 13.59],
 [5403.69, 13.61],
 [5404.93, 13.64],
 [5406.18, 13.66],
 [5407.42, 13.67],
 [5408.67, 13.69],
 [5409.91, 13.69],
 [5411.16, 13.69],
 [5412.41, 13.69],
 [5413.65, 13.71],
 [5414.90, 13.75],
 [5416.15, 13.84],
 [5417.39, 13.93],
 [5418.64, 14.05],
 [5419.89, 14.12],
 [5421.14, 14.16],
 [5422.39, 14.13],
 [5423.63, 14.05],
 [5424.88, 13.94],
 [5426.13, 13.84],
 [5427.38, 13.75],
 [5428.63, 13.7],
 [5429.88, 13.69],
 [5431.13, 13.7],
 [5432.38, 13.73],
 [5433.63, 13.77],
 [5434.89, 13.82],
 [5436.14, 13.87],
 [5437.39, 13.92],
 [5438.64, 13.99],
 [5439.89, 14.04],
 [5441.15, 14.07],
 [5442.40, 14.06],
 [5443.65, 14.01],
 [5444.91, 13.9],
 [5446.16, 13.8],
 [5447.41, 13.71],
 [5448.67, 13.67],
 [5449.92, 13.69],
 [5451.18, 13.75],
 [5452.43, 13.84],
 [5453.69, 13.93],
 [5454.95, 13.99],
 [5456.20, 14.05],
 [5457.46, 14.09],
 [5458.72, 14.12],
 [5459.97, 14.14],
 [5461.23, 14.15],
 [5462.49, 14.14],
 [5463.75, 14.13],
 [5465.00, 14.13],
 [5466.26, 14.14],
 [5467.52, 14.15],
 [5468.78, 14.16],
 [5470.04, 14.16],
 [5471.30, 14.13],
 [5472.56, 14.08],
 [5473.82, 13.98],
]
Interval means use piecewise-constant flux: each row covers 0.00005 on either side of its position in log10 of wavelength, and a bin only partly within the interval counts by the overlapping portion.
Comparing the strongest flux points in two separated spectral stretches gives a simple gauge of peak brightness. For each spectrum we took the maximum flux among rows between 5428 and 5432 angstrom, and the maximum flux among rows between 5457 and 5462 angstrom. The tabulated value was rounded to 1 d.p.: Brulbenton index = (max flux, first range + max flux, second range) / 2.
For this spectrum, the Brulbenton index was 13.9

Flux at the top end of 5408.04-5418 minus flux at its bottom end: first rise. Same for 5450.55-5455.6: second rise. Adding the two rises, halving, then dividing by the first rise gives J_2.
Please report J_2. 1.0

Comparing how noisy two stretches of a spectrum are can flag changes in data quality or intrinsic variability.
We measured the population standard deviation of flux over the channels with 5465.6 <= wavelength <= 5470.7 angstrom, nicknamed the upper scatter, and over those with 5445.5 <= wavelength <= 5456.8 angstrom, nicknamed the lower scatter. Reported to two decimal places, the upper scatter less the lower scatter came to -0.12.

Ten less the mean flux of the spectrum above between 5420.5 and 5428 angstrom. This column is -4.0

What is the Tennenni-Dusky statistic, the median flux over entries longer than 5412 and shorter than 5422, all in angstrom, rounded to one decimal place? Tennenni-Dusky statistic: 13.9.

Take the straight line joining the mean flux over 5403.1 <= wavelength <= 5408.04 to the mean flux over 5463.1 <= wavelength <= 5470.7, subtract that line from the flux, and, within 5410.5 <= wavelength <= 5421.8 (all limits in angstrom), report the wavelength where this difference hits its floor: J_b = 5412.41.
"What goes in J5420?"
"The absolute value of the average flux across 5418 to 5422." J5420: 14.1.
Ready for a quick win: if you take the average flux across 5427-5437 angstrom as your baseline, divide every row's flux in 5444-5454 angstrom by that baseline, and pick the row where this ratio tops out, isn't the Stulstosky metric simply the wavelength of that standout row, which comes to 5453.69 angstrom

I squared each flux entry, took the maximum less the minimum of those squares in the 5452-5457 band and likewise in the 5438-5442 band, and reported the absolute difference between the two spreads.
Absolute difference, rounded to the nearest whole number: 4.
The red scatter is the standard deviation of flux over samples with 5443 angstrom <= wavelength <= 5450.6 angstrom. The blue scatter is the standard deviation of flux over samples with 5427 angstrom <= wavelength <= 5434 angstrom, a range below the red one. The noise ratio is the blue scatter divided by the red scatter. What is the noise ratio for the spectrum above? 0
